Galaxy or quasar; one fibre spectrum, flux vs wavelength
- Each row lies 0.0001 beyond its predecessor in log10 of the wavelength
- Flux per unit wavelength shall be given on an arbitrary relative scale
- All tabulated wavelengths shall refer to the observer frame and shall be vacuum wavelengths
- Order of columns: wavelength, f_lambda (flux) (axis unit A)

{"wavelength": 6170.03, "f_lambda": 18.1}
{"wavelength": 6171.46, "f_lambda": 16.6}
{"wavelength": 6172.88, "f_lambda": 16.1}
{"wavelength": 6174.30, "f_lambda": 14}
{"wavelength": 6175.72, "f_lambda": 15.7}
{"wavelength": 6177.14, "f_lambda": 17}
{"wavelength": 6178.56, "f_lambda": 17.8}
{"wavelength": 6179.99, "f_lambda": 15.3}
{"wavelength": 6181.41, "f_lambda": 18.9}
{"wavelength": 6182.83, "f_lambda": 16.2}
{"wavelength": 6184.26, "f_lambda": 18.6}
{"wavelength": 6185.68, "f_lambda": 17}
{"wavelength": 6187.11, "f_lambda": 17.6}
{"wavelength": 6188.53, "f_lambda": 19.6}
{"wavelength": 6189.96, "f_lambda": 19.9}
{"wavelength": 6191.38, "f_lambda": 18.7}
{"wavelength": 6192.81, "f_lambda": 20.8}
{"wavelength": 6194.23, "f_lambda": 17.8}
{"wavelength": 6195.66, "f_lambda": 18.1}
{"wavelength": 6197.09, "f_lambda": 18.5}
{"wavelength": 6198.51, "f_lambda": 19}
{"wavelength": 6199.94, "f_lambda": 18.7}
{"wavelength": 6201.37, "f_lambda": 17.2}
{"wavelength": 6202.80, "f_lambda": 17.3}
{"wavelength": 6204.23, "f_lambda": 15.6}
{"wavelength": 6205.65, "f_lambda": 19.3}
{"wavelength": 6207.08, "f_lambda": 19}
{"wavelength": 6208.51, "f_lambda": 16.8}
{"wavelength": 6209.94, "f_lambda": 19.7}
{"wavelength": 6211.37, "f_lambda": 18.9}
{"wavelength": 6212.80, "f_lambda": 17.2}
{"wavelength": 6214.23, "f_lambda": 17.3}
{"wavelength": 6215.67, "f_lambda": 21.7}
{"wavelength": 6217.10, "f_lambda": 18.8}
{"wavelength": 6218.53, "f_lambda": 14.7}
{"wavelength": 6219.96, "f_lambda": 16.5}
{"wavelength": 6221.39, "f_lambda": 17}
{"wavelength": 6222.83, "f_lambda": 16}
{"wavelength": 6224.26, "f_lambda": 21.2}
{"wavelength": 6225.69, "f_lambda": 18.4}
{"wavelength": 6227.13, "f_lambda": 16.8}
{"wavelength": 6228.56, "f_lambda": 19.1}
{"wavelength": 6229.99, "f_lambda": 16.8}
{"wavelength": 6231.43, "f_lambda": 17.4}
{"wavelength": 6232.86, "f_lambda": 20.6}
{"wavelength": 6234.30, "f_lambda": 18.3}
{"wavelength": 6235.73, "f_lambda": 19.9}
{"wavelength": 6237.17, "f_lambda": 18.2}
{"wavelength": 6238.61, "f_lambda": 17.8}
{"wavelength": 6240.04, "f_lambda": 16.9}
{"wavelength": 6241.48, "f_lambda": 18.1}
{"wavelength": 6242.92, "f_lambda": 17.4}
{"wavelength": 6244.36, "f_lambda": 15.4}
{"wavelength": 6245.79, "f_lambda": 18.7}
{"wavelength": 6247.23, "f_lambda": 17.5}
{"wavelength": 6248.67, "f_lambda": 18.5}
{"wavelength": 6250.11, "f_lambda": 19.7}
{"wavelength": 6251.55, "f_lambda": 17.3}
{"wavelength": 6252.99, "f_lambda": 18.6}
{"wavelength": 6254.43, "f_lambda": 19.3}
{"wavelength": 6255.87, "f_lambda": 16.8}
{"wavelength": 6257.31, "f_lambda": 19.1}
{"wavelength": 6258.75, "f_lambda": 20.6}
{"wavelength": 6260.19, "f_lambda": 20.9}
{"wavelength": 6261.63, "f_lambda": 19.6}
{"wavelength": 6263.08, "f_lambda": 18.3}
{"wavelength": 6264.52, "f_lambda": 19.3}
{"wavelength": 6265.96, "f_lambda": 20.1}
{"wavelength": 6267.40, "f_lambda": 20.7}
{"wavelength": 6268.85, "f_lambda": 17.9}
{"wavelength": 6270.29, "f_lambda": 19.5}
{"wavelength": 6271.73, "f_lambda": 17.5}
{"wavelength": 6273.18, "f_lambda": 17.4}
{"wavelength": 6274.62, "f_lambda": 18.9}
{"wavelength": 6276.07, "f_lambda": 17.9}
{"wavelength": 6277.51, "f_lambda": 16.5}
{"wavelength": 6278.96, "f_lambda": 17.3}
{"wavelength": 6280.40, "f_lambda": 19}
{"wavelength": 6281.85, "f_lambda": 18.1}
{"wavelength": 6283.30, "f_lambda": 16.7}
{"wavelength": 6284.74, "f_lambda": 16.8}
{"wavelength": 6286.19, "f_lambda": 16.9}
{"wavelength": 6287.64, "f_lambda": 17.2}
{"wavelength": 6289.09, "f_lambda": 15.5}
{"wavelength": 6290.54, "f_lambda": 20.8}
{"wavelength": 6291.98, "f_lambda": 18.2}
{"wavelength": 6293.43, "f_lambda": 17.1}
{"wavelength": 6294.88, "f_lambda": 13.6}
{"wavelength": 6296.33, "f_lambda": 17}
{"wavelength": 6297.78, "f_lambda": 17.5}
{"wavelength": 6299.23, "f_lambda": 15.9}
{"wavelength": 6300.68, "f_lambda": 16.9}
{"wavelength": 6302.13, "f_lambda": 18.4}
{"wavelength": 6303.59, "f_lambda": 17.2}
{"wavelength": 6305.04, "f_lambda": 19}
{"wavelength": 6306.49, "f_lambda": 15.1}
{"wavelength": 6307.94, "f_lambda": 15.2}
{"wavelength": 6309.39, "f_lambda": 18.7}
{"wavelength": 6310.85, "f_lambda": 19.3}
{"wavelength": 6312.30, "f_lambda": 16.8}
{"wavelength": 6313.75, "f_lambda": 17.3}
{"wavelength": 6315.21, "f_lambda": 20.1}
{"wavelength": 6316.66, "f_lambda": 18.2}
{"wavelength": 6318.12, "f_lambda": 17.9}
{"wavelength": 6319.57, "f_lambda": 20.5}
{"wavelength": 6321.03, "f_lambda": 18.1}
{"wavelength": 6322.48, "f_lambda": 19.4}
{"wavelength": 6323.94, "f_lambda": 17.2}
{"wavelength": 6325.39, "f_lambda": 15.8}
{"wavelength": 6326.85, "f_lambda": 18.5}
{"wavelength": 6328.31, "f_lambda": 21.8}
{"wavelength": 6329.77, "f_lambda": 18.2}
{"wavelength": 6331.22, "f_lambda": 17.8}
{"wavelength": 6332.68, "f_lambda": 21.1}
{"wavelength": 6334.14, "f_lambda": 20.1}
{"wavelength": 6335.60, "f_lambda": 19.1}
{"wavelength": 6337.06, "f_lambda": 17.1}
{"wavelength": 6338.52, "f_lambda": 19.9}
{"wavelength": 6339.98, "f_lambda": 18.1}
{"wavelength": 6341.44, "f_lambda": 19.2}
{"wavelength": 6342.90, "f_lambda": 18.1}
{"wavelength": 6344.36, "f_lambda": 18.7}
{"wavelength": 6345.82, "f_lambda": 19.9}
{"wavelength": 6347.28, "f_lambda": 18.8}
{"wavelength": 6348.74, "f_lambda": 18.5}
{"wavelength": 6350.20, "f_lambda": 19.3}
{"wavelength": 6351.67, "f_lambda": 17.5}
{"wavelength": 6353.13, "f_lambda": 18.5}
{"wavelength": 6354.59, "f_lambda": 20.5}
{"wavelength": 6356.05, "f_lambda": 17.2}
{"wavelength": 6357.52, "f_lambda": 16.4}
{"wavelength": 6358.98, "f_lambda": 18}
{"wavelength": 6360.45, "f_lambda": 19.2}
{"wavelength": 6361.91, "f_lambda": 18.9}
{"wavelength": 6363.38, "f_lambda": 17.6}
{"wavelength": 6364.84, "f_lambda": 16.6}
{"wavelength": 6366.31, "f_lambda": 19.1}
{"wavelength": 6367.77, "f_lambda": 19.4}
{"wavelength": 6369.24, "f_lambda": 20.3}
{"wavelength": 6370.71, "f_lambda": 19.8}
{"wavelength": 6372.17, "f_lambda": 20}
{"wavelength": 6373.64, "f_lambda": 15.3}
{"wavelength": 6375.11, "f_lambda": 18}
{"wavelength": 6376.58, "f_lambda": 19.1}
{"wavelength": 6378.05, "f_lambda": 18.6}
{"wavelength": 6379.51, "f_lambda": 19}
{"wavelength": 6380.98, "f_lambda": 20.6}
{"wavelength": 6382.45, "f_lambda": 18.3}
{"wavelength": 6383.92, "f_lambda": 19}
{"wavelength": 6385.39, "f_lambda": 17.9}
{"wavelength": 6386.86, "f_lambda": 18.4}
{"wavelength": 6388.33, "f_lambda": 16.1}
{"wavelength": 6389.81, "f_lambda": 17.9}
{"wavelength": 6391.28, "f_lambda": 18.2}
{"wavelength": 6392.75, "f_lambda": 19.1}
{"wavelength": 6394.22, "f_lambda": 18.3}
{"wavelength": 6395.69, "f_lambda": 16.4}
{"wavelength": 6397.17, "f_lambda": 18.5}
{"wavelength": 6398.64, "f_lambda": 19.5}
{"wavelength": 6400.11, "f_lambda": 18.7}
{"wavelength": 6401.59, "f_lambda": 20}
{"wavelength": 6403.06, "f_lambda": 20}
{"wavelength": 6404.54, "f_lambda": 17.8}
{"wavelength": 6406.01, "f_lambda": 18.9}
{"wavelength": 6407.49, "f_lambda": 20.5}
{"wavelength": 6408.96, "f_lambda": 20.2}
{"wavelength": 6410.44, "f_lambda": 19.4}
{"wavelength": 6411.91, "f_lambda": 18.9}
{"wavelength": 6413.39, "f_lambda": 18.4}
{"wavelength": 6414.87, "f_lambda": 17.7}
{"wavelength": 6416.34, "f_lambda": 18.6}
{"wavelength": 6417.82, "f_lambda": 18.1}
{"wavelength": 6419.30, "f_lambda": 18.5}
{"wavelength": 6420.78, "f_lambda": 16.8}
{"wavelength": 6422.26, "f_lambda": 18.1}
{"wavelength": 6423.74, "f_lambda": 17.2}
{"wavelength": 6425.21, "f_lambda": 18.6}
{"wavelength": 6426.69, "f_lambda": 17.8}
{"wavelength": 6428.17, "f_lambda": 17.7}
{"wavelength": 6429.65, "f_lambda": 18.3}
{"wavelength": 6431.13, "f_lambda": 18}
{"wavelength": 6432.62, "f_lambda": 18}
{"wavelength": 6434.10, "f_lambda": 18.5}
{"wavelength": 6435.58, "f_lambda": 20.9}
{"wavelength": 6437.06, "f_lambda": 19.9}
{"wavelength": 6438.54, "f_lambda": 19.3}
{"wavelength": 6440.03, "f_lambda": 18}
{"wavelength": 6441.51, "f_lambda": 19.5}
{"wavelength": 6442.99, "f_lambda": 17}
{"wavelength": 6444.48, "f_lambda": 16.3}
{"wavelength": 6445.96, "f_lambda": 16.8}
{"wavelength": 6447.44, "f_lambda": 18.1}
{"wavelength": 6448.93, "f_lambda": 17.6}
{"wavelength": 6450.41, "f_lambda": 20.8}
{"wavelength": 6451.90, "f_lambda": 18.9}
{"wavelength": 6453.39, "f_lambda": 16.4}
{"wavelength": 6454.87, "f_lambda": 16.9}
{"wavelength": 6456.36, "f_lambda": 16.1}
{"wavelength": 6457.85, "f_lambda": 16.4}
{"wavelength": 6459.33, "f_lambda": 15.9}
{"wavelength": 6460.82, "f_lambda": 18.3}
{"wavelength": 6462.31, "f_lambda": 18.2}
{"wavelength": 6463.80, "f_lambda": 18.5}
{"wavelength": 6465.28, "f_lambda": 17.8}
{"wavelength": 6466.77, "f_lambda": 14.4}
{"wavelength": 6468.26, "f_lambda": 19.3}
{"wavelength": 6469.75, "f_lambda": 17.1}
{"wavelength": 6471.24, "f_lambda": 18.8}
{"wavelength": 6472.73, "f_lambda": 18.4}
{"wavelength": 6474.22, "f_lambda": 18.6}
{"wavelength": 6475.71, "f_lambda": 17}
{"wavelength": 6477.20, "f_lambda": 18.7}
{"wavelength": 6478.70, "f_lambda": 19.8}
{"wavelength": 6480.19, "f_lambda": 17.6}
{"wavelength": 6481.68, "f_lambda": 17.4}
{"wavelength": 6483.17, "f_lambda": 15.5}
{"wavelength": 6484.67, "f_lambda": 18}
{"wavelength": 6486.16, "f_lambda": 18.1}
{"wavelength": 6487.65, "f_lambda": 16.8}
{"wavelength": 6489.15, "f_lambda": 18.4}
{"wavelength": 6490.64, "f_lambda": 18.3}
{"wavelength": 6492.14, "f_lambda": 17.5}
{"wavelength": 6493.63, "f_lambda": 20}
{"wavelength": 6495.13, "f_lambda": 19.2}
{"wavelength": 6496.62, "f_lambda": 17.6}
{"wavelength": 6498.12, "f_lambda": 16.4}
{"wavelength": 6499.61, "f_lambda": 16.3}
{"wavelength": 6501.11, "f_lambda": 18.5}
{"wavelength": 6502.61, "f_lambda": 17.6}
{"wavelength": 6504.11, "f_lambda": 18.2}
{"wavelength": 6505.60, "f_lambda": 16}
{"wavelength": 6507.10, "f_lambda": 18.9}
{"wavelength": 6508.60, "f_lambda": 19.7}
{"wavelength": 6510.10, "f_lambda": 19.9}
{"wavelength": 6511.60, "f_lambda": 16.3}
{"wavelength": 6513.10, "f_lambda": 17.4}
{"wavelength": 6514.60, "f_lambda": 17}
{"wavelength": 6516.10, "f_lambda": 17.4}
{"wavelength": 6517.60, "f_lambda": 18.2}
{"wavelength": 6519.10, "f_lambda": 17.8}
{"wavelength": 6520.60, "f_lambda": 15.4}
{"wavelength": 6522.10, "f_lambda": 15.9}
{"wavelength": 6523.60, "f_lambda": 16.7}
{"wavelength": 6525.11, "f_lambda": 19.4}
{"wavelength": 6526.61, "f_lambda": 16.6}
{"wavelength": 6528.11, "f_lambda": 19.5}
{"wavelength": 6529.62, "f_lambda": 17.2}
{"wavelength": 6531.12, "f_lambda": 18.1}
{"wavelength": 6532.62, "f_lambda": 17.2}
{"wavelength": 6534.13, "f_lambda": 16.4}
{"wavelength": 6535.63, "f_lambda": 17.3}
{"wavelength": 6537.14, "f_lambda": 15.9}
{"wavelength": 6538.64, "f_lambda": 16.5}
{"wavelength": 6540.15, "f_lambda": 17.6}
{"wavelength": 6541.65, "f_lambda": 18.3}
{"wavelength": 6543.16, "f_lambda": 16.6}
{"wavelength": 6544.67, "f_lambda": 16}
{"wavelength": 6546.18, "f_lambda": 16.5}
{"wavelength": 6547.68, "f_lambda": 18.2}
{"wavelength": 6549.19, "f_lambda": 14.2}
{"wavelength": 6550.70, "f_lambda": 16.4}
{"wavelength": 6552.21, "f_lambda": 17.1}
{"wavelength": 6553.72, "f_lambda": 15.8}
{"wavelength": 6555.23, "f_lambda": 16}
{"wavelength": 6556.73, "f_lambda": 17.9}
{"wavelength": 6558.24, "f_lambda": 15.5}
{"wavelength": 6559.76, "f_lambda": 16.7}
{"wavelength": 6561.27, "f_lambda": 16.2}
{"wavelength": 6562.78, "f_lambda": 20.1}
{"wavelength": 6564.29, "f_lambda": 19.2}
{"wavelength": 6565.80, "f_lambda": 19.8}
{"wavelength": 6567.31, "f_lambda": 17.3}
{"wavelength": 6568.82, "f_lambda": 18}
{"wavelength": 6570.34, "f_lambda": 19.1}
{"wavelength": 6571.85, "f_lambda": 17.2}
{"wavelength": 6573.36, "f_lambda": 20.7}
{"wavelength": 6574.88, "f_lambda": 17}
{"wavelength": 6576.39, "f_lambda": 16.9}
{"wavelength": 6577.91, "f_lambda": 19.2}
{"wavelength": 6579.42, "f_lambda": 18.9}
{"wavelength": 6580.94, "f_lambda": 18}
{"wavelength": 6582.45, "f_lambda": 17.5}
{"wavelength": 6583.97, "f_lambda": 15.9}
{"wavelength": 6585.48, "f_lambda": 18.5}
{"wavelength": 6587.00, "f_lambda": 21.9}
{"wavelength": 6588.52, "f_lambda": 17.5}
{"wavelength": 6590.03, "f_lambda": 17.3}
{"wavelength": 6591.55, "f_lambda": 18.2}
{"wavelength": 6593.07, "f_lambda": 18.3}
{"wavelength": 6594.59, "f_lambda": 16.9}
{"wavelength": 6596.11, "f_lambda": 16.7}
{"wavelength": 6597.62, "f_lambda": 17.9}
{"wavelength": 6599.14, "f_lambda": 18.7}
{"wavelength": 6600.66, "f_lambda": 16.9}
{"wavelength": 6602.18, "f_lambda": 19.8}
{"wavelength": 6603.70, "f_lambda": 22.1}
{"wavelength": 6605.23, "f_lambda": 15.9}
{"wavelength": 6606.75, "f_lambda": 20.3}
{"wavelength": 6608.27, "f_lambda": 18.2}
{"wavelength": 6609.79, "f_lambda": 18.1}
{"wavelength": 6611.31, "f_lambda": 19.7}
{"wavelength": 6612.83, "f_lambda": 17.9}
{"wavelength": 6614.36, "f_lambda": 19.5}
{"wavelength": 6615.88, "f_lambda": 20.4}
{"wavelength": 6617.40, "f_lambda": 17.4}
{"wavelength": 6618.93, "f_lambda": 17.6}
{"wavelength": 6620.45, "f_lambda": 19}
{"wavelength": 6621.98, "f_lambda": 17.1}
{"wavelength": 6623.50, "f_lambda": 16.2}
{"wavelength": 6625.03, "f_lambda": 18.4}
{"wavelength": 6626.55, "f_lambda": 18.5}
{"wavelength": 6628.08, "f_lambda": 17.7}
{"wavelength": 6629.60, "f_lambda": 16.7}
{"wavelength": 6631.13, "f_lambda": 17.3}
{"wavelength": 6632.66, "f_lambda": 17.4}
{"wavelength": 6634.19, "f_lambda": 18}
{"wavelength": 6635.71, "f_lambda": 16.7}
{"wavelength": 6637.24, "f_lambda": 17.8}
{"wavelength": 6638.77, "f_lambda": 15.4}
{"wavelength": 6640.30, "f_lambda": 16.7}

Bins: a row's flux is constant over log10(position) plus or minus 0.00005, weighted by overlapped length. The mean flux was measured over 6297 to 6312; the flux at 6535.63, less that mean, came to 0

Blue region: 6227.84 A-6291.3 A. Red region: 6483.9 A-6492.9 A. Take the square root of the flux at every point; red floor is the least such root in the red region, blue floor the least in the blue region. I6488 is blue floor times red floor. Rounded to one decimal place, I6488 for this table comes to 16.1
